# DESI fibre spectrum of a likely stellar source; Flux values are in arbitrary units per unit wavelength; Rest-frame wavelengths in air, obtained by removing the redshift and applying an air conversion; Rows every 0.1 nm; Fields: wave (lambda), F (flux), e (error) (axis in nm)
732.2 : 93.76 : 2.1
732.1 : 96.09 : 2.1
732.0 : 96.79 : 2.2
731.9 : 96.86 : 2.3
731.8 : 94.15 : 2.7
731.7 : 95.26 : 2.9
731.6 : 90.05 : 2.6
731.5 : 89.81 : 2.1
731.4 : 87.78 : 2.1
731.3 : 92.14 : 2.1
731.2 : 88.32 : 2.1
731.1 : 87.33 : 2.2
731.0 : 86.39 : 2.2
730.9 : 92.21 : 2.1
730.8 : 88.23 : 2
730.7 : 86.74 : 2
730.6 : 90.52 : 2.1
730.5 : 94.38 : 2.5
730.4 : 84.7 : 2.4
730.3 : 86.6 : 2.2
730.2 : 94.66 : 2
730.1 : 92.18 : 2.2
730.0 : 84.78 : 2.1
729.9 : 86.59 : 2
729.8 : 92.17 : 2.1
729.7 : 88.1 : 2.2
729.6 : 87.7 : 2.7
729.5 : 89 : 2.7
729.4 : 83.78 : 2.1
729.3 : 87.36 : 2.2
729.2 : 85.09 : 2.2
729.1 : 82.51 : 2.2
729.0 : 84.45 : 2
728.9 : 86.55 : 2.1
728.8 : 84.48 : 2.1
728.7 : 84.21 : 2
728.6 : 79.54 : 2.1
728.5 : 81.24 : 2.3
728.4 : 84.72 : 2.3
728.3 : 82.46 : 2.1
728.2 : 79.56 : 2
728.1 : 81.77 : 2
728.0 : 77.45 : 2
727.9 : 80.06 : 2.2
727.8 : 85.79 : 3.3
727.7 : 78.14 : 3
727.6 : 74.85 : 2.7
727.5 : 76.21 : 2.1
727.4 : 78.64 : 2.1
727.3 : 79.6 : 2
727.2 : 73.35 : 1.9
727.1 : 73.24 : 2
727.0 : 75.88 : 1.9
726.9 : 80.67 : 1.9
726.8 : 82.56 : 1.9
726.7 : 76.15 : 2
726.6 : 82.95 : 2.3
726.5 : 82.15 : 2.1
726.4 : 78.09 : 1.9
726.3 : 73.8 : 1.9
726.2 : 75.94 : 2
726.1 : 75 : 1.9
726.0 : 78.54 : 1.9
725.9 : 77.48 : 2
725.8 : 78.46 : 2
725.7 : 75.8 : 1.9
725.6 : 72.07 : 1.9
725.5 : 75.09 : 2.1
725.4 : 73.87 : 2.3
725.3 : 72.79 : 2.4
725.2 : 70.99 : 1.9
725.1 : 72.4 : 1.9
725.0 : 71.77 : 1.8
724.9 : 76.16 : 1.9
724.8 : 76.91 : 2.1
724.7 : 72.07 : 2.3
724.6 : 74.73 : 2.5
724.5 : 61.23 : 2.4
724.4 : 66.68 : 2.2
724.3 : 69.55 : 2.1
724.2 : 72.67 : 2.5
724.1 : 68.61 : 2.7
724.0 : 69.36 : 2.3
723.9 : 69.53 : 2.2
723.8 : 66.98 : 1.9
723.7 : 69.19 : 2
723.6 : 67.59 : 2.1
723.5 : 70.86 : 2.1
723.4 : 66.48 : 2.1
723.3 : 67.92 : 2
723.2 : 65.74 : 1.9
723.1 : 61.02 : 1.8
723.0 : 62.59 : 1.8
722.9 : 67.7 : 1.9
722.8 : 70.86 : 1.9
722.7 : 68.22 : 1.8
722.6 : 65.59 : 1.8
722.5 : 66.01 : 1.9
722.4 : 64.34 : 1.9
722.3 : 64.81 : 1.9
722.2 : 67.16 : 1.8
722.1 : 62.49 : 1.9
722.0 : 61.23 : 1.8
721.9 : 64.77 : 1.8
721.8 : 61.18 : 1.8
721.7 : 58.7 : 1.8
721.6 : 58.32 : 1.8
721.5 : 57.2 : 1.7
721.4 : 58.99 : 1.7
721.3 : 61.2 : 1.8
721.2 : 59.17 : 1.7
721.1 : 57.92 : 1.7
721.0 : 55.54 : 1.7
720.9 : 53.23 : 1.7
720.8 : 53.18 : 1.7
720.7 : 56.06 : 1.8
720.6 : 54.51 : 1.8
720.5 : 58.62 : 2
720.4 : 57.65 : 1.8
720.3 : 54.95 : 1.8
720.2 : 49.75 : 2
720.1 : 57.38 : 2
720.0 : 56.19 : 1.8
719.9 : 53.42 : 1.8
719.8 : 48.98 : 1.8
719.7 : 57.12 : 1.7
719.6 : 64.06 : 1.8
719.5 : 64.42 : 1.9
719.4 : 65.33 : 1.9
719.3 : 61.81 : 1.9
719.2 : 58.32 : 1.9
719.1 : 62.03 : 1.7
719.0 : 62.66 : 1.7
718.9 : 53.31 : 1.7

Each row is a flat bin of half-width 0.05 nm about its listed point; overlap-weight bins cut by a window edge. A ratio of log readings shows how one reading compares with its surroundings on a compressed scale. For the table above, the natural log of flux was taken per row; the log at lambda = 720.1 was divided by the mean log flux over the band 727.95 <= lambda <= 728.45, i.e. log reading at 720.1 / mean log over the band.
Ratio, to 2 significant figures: 0.92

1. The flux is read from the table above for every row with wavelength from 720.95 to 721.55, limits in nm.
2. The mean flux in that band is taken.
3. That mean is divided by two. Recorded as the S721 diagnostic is 29.2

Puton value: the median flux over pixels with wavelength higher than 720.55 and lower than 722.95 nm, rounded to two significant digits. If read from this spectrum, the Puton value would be 61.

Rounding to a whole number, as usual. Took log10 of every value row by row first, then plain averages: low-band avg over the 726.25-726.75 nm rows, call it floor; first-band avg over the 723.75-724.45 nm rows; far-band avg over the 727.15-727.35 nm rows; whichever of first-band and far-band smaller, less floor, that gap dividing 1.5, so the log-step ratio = -27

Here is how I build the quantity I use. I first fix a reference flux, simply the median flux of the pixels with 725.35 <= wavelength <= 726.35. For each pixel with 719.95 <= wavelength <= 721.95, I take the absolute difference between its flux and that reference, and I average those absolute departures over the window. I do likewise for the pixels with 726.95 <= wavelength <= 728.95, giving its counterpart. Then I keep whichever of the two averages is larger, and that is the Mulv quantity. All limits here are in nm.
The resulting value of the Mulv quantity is 18.2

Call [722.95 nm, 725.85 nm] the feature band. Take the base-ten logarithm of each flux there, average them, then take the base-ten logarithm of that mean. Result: 0.266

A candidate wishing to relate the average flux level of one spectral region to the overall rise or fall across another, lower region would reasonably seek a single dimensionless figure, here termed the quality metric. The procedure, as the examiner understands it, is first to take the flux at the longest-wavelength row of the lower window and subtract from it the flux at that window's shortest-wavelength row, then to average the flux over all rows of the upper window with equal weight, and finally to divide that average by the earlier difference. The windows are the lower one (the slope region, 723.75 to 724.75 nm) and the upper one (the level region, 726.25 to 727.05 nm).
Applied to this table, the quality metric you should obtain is 16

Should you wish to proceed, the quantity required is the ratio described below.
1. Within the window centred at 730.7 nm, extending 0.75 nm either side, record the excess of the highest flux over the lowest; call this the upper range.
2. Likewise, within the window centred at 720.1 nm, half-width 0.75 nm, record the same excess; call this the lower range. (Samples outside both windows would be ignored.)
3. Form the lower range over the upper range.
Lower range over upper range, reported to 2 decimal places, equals 1.64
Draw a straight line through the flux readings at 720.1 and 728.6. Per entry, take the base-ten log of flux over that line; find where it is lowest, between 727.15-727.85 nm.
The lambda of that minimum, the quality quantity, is 727.2 nm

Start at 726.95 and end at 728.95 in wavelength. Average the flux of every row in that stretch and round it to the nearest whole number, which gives 80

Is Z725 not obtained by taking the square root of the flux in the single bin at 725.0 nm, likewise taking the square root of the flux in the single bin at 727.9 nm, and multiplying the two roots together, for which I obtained 76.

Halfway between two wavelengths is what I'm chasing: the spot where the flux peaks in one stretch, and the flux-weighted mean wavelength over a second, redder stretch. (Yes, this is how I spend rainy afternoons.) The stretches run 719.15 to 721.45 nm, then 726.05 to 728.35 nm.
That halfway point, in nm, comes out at 723.30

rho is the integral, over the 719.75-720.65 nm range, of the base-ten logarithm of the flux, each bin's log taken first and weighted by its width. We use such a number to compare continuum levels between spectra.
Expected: 1.6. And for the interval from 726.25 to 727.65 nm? 2.6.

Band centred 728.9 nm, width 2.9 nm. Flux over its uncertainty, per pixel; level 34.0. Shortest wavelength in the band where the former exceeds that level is 727.5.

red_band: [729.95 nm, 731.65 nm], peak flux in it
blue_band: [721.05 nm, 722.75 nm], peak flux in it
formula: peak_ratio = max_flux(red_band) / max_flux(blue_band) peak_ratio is 1.39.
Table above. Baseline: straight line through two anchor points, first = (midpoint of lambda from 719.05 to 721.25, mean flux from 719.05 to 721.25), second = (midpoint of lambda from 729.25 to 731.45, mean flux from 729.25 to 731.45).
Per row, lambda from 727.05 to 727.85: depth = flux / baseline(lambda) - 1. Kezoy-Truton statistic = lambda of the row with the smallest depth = 727.2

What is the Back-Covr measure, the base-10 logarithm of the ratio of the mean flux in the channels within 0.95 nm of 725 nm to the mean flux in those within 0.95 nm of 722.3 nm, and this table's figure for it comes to 0.058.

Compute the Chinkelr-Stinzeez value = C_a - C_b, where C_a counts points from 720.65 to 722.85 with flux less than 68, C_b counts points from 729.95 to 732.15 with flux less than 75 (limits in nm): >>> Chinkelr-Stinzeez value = 20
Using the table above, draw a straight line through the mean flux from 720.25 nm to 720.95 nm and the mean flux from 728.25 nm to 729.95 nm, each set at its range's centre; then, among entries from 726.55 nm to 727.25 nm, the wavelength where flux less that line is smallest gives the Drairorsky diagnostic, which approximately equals 727.2 nm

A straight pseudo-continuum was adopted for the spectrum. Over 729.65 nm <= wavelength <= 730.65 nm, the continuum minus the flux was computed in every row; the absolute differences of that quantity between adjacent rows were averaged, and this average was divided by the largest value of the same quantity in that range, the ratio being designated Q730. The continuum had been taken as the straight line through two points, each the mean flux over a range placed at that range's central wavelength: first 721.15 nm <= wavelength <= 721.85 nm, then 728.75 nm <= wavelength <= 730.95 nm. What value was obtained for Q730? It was 1.0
